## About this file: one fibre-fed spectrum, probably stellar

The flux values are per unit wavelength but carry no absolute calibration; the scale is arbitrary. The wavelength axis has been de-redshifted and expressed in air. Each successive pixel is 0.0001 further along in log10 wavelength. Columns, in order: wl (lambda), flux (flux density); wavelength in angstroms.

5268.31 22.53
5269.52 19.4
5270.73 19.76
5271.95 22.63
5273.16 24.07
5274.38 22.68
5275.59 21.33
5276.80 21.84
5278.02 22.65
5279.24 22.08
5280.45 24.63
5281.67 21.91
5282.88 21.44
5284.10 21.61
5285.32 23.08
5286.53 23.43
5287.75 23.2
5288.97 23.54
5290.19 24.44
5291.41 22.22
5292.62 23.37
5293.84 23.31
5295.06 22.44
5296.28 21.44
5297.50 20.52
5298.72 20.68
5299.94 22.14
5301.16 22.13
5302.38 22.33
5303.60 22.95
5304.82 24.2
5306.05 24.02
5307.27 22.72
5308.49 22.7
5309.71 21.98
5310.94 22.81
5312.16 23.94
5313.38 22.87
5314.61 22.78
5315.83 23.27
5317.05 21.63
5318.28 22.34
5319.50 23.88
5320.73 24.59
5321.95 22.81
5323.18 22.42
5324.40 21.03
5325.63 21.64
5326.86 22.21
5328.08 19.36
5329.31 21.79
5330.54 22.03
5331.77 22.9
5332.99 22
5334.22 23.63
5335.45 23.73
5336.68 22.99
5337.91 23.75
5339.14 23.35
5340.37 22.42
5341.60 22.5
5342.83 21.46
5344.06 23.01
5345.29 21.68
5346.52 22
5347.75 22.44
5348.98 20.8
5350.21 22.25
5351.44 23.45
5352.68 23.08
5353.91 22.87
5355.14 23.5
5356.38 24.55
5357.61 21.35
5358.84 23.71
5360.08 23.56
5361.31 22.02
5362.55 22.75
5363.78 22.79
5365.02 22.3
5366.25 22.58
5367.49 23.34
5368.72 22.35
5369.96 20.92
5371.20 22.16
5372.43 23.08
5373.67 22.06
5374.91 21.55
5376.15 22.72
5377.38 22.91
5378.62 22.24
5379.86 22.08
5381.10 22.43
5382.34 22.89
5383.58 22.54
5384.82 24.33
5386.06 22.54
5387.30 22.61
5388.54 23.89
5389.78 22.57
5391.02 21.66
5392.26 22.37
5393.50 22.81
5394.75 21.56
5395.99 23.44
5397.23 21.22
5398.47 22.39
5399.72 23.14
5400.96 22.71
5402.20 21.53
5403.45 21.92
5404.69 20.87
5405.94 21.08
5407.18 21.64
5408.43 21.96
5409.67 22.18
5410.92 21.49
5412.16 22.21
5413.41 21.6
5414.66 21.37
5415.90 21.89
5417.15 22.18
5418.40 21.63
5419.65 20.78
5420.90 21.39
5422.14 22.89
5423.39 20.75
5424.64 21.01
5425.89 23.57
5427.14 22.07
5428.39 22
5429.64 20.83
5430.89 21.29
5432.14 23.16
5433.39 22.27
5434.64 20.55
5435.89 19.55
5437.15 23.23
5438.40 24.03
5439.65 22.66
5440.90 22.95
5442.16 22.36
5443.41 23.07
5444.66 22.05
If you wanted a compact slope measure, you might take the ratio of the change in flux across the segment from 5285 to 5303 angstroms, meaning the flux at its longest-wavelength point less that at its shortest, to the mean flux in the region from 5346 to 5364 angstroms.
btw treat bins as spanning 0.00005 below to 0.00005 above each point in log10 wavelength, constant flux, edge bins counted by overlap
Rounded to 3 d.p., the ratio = -0.033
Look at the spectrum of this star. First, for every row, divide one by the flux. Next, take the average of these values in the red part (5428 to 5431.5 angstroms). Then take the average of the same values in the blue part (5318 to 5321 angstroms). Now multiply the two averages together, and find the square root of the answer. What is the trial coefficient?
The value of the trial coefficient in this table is 0.0446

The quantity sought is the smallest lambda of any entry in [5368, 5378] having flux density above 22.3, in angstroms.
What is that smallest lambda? 5368.72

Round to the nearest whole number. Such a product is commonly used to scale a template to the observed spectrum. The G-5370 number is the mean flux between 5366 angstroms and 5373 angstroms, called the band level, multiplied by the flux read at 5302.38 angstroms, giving 500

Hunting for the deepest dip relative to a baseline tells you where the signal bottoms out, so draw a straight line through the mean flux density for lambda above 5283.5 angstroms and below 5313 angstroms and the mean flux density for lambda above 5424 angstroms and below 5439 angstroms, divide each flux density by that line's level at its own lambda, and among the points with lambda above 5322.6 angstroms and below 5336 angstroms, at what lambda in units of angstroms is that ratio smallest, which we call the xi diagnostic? 5328.08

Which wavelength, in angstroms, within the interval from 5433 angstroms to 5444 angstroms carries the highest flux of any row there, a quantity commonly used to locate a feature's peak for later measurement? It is 5438.40 angstroms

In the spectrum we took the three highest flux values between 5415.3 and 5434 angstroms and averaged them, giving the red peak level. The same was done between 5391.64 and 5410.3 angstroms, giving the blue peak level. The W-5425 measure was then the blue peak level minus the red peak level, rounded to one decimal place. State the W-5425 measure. -0.1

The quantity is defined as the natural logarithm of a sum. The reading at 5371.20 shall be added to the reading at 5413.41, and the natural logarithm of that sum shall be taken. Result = 3.78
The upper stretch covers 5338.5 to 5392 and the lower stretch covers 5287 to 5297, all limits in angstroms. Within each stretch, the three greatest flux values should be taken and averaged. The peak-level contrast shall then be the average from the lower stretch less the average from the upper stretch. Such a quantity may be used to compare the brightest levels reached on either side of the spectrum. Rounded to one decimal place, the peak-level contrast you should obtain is -0.5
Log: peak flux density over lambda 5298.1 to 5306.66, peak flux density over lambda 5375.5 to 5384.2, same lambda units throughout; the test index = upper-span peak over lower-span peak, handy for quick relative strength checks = 0.95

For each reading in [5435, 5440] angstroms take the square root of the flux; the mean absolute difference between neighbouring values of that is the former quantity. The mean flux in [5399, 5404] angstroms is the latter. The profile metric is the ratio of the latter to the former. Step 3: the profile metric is 108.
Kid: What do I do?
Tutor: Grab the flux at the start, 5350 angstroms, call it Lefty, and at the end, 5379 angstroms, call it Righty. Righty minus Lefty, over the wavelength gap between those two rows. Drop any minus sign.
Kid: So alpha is 0.00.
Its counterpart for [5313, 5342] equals 0.01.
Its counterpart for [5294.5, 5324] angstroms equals 0.00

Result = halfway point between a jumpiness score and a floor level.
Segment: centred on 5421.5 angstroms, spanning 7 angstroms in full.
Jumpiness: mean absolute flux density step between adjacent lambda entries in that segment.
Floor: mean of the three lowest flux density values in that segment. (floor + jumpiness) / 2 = 11.0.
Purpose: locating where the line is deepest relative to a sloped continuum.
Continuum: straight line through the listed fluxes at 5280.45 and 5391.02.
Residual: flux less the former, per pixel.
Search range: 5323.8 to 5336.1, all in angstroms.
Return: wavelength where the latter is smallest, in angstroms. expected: 5328.08 angstroms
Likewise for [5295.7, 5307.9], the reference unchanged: 5297.50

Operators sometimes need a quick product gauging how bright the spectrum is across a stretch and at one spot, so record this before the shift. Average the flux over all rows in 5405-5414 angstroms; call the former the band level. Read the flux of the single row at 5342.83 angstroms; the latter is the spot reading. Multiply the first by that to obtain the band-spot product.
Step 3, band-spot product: 466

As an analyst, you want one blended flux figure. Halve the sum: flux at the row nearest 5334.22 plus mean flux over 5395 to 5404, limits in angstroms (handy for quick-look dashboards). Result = 23.0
